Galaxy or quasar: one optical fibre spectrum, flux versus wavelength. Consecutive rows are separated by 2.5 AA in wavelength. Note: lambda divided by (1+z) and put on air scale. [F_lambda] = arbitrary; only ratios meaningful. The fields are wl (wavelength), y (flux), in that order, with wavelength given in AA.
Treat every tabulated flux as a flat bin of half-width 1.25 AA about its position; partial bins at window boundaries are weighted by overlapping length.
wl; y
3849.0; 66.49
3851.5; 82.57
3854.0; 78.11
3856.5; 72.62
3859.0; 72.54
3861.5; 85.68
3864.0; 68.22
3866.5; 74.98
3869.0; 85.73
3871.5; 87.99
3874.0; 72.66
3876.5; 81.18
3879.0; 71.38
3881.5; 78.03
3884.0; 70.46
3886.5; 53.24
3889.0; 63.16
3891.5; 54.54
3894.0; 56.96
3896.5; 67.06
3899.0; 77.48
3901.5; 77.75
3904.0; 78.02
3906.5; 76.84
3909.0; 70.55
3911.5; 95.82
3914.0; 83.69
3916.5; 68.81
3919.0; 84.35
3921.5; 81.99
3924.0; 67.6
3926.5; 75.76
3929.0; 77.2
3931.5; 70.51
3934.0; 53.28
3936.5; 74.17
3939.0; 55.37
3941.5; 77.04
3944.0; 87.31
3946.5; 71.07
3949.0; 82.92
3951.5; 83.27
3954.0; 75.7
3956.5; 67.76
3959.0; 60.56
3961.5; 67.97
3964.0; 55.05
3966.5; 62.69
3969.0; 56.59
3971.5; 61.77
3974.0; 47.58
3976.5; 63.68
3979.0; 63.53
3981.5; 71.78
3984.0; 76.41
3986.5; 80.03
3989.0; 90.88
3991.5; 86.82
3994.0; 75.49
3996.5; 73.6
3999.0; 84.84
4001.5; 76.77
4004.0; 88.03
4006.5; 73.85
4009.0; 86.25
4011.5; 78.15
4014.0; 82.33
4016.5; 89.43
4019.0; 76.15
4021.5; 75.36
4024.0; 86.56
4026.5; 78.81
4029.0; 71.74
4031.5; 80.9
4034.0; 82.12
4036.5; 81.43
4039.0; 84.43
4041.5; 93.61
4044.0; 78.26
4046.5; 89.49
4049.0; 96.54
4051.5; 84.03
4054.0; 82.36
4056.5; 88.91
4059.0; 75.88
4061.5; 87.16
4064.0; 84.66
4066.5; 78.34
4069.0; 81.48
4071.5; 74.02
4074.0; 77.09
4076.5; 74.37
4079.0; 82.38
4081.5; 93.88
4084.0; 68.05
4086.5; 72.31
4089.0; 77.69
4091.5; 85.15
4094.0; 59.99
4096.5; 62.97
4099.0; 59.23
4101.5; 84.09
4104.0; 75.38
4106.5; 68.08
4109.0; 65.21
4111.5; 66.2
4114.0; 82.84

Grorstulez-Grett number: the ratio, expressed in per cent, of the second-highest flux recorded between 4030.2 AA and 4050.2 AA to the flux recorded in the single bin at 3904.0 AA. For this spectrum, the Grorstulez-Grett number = 120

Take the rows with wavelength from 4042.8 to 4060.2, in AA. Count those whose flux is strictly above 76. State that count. 6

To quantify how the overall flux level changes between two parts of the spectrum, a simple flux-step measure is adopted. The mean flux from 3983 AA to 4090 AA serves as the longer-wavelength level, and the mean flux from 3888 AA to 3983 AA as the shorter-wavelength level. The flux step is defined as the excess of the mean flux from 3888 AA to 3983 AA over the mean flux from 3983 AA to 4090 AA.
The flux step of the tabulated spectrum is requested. -11.2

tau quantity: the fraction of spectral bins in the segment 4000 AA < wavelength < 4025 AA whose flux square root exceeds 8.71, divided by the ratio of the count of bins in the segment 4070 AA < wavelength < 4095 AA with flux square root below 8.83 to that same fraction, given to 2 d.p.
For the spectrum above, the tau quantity 0.09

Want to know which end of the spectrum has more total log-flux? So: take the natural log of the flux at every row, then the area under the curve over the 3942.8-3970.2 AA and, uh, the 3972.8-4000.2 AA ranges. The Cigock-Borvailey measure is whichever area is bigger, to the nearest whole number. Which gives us 118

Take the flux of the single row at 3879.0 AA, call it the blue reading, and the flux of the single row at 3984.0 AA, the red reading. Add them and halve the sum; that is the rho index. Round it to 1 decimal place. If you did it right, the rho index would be 73.9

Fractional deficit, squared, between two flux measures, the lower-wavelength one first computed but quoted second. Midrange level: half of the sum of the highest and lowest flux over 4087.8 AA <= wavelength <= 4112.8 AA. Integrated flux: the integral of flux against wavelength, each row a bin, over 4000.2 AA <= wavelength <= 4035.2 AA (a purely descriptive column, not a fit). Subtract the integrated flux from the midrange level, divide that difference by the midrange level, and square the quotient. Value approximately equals 1445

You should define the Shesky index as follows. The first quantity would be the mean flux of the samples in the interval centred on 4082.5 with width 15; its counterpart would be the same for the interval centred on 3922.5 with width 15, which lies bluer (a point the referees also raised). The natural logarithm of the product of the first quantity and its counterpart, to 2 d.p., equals 8.69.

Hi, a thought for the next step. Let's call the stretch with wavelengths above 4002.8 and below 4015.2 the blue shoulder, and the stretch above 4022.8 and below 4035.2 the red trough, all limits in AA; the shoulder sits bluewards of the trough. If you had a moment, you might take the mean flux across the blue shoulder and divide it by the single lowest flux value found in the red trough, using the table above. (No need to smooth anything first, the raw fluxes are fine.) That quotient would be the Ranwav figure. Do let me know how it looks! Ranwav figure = 1.1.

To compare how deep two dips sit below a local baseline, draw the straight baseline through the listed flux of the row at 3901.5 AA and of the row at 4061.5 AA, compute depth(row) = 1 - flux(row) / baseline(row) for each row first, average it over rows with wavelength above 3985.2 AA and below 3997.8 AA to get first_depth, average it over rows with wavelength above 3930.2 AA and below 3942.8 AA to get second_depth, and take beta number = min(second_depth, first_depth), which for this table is 0.020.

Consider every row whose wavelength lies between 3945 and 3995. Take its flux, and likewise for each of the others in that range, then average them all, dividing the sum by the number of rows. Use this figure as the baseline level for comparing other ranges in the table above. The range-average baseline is 70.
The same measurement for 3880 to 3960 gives 72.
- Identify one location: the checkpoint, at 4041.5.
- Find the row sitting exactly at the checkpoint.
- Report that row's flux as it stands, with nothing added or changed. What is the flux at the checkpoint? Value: 93.61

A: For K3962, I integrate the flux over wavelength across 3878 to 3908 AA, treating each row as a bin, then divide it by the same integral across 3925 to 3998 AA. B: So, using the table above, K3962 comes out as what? 0.4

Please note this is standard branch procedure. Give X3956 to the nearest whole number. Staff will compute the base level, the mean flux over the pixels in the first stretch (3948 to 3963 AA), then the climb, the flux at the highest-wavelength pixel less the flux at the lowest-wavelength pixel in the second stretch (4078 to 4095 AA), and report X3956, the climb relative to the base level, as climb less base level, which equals -95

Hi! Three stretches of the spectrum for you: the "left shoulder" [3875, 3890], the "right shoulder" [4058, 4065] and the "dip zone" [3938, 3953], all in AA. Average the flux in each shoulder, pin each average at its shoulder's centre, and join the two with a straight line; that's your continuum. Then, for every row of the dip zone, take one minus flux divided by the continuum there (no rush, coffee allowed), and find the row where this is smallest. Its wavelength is 3944.0 AA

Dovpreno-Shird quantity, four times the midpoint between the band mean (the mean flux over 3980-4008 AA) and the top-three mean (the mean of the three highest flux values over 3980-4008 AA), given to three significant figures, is 337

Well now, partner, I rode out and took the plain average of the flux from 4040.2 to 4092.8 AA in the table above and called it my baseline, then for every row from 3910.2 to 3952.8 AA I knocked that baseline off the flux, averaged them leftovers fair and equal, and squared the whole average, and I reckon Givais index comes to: 39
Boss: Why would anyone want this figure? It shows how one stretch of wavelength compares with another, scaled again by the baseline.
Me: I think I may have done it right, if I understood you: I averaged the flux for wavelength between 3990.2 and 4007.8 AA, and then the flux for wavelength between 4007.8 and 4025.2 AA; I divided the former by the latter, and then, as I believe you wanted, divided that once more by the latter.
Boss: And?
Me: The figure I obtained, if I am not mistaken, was 0.0119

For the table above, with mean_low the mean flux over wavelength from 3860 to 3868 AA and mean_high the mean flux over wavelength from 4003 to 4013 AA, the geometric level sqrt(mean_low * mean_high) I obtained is 79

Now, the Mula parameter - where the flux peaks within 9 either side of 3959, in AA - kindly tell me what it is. 3951.5 AA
